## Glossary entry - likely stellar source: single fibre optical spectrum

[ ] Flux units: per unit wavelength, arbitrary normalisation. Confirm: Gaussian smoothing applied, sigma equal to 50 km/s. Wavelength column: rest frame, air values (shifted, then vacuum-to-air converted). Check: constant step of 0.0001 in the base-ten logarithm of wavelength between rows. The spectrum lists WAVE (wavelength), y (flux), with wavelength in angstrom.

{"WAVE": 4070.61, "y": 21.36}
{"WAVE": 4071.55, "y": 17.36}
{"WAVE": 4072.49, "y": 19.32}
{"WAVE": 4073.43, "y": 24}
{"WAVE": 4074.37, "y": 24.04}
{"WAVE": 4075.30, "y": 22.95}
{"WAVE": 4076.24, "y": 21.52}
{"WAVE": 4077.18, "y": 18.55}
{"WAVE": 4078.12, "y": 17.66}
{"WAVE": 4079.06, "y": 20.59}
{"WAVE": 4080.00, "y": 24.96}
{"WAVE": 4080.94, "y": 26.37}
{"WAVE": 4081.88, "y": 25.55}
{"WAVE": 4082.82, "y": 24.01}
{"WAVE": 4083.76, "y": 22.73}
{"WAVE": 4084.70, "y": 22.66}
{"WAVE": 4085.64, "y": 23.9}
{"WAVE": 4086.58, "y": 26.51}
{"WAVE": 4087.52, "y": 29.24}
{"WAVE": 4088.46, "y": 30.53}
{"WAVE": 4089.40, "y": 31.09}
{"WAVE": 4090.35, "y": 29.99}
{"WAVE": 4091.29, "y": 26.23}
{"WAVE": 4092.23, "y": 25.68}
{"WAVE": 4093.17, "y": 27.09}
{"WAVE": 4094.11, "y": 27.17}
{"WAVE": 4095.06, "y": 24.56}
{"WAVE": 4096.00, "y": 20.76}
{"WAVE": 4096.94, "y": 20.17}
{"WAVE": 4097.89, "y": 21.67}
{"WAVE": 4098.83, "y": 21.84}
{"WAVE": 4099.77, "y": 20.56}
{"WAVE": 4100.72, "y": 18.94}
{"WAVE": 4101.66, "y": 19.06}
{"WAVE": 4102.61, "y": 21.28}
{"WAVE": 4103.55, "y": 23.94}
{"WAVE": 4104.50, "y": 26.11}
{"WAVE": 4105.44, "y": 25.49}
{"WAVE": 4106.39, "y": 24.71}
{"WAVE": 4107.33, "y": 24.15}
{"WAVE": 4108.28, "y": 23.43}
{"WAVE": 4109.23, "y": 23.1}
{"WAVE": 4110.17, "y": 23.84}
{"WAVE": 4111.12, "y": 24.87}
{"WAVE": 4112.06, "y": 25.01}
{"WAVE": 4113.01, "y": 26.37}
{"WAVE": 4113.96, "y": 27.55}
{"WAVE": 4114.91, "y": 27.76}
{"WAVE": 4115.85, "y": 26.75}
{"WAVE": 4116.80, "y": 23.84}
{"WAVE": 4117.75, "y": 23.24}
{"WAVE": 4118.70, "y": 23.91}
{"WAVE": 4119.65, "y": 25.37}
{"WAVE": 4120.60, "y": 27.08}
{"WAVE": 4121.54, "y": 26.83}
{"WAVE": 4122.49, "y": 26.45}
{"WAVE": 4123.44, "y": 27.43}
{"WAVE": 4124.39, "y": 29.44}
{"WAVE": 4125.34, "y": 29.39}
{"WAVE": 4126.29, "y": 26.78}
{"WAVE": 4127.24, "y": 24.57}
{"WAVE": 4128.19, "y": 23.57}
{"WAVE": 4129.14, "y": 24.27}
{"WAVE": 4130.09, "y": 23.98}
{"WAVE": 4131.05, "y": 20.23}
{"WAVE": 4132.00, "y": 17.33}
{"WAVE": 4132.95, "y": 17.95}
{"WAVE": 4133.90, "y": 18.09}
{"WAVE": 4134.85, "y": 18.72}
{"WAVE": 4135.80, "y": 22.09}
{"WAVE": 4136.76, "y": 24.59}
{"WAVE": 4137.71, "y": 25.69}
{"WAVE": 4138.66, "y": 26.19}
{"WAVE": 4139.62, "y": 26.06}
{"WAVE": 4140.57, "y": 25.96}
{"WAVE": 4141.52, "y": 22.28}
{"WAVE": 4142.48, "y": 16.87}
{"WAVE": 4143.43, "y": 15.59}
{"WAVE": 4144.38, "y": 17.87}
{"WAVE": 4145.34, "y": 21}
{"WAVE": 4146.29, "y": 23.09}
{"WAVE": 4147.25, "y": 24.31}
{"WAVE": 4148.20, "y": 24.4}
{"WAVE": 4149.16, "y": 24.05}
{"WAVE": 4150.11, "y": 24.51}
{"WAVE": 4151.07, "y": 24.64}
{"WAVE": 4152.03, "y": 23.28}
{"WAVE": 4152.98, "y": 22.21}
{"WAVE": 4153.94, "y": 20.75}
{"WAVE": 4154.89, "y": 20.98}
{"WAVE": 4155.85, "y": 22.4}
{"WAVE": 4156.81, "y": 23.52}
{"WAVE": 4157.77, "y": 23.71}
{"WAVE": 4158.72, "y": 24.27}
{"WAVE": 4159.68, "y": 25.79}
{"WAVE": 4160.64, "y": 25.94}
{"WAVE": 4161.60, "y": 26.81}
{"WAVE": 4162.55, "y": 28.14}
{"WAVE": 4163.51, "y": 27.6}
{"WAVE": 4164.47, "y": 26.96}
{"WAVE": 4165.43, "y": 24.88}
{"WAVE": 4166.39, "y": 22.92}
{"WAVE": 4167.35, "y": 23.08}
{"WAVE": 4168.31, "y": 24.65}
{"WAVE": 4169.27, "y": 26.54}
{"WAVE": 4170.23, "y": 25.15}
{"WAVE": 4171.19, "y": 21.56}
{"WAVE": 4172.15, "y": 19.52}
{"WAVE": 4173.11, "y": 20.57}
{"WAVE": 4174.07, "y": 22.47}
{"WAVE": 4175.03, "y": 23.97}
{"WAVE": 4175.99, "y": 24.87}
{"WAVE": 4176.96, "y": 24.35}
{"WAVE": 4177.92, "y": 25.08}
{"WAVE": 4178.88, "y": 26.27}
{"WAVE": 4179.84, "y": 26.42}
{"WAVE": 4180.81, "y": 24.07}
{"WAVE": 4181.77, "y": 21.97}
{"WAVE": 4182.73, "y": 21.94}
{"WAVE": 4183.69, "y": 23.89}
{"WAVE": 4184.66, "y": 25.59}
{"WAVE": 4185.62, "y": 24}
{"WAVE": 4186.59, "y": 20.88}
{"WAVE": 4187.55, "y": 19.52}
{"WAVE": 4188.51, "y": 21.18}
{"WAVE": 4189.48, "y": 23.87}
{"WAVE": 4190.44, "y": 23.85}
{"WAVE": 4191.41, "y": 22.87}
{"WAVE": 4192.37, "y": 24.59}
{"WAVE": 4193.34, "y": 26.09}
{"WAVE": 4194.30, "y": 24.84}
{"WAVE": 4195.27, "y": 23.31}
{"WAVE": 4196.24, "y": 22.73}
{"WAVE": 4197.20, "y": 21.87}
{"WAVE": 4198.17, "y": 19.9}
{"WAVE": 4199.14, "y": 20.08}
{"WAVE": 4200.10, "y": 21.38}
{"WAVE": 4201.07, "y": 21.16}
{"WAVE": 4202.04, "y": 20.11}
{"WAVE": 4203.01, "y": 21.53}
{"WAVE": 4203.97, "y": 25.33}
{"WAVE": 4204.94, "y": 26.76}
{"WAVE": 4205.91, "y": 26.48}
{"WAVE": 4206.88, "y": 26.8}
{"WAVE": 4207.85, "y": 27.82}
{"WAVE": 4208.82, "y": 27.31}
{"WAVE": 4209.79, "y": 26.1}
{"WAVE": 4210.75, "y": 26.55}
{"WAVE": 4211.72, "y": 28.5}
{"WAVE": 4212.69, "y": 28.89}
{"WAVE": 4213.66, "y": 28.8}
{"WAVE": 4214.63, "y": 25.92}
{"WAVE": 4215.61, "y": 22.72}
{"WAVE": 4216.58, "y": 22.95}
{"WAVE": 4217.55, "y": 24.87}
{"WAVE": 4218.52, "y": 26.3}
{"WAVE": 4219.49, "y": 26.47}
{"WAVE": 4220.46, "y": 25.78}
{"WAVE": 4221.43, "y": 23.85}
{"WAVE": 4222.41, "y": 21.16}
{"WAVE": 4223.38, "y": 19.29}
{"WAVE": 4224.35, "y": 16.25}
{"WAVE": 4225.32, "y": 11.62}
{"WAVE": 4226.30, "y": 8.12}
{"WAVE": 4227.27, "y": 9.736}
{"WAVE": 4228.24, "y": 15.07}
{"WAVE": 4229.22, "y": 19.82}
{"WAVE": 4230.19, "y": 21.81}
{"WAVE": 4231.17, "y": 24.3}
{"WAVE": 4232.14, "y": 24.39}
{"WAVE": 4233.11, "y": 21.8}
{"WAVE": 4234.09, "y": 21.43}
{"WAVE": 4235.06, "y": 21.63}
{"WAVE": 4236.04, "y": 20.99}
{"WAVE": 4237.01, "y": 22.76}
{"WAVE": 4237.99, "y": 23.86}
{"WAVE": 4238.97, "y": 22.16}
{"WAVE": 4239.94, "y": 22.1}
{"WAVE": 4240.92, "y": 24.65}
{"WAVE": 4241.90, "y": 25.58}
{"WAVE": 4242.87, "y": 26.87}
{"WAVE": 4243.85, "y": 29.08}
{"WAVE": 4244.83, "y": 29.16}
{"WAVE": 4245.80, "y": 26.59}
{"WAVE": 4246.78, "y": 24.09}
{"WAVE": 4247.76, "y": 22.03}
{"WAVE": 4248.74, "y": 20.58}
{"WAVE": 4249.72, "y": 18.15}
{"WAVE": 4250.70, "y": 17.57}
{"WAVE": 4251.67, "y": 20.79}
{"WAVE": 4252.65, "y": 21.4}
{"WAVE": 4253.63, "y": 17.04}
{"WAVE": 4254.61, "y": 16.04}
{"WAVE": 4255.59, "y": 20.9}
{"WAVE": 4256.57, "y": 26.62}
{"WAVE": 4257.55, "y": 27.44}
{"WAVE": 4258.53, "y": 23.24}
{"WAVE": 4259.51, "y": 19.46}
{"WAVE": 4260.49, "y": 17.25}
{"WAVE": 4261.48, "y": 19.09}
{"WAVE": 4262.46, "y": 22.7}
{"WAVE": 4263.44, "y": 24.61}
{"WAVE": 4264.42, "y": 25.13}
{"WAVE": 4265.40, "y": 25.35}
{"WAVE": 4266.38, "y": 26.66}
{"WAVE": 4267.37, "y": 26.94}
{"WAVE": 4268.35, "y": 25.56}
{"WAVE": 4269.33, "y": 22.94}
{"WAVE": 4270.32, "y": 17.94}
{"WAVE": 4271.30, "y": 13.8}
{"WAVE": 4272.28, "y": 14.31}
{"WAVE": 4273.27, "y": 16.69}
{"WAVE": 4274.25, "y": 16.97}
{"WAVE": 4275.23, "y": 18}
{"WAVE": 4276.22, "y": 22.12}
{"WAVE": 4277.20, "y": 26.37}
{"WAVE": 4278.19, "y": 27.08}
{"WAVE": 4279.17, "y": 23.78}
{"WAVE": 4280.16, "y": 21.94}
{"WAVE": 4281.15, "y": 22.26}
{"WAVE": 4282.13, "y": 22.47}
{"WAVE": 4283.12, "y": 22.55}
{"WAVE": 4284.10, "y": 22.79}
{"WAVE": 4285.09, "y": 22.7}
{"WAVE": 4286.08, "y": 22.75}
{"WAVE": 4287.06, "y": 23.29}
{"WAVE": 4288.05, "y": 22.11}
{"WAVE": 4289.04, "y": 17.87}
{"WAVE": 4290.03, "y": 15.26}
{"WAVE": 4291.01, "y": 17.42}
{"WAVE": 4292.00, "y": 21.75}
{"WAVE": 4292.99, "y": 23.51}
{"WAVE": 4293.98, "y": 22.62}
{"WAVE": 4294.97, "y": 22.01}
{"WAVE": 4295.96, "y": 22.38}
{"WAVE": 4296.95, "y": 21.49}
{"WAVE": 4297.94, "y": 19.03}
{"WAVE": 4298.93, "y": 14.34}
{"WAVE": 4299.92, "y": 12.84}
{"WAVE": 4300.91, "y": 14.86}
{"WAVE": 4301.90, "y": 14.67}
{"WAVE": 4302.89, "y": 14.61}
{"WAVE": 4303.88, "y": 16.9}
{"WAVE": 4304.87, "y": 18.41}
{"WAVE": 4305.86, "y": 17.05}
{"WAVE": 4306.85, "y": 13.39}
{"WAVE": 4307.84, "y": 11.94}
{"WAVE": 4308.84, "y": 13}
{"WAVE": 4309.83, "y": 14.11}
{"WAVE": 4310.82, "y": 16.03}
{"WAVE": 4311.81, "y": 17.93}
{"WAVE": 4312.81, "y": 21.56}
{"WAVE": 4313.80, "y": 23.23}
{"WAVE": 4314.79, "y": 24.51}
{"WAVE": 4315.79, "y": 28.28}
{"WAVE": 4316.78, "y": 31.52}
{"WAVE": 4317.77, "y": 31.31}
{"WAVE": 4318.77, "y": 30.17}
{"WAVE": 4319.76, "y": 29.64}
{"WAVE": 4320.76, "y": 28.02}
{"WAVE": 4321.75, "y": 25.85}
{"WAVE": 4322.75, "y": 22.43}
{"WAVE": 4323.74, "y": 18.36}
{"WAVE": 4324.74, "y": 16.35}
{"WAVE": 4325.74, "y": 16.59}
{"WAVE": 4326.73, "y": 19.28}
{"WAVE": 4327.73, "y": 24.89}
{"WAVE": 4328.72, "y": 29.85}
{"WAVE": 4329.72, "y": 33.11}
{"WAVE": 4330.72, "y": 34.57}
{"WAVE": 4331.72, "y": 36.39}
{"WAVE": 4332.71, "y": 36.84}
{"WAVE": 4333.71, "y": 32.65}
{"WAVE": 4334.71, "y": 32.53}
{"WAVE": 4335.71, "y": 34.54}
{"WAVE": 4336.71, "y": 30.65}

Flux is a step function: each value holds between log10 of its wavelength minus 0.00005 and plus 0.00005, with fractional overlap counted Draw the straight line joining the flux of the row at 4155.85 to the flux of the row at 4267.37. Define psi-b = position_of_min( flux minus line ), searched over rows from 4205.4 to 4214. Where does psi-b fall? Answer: 4209.79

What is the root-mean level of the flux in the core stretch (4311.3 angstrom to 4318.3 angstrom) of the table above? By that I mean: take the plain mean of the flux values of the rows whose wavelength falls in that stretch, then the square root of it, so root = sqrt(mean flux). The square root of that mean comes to 5.05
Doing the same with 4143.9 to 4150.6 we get 4.77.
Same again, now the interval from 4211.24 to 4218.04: 5.11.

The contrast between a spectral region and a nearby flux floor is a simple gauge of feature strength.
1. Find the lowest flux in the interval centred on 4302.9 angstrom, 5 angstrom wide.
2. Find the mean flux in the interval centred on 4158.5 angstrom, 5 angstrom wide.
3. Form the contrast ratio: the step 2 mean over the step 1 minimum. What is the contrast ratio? 1.7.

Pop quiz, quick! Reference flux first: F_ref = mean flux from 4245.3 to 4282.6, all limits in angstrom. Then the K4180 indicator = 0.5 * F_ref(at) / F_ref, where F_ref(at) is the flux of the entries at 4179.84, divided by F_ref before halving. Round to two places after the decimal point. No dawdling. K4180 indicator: 0.61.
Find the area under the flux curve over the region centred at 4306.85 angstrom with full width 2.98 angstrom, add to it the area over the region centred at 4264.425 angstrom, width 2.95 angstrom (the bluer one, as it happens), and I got 116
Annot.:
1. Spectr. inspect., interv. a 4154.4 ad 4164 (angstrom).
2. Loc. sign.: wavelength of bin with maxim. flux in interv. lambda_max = 4162.55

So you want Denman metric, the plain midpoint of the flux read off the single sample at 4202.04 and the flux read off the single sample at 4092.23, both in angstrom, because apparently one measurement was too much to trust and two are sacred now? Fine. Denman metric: 22.9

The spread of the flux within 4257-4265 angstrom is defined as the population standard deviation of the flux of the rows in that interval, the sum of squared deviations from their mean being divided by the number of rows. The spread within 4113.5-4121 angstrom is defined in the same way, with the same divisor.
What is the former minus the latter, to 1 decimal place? 1.5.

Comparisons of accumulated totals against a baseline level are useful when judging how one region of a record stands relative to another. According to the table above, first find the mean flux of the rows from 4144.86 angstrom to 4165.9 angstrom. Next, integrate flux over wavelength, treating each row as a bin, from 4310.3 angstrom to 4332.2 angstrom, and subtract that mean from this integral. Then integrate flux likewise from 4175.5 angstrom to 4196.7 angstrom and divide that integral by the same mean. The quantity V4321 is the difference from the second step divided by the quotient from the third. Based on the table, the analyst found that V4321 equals 25.7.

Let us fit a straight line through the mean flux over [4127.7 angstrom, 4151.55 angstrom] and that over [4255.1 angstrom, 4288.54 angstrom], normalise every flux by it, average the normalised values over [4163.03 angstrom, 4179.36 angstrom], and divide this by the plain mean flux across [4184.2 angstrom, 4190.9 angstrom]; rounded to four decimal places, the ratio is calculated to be 0.0480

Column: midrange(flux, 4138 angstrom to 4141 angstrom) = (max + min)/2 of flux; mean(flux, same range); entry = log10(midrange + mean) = 1.72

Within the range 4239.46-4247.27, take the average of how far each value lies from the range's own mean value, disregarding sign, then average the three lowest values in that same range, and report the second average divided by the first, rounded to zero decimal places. 12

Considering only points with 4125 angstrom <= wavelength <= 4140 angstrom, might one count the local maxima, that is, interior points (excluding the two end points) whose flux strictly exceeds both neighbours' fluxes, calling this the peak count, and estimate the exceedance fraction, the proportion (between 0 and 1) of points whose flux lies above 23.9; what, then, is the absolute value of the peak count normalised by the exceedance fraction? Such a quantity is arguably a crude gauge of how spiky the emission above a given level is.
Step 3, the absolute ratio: 3.6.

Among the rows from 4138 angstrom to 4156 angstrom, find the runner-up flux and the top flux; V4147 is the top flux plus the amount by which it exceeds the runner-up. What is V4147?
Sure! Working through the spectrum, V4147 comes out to 26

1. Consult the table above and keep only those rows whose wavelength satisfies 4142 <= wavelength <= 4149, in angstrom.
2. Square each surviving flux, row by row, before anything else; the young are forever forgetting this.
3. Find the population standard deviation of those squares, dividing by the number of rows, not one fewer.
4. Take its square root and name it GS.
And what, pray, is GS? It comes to 12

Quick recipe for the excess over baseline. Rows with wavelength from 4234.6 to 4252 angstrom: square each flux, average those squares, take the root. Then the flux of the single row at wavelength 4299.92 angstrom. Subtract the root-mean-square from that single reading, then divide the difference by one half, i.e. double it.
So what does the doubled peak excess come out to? -21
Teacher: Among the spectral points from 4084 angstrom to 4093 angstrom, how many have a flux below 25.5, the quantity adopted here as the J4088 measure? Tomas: 2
